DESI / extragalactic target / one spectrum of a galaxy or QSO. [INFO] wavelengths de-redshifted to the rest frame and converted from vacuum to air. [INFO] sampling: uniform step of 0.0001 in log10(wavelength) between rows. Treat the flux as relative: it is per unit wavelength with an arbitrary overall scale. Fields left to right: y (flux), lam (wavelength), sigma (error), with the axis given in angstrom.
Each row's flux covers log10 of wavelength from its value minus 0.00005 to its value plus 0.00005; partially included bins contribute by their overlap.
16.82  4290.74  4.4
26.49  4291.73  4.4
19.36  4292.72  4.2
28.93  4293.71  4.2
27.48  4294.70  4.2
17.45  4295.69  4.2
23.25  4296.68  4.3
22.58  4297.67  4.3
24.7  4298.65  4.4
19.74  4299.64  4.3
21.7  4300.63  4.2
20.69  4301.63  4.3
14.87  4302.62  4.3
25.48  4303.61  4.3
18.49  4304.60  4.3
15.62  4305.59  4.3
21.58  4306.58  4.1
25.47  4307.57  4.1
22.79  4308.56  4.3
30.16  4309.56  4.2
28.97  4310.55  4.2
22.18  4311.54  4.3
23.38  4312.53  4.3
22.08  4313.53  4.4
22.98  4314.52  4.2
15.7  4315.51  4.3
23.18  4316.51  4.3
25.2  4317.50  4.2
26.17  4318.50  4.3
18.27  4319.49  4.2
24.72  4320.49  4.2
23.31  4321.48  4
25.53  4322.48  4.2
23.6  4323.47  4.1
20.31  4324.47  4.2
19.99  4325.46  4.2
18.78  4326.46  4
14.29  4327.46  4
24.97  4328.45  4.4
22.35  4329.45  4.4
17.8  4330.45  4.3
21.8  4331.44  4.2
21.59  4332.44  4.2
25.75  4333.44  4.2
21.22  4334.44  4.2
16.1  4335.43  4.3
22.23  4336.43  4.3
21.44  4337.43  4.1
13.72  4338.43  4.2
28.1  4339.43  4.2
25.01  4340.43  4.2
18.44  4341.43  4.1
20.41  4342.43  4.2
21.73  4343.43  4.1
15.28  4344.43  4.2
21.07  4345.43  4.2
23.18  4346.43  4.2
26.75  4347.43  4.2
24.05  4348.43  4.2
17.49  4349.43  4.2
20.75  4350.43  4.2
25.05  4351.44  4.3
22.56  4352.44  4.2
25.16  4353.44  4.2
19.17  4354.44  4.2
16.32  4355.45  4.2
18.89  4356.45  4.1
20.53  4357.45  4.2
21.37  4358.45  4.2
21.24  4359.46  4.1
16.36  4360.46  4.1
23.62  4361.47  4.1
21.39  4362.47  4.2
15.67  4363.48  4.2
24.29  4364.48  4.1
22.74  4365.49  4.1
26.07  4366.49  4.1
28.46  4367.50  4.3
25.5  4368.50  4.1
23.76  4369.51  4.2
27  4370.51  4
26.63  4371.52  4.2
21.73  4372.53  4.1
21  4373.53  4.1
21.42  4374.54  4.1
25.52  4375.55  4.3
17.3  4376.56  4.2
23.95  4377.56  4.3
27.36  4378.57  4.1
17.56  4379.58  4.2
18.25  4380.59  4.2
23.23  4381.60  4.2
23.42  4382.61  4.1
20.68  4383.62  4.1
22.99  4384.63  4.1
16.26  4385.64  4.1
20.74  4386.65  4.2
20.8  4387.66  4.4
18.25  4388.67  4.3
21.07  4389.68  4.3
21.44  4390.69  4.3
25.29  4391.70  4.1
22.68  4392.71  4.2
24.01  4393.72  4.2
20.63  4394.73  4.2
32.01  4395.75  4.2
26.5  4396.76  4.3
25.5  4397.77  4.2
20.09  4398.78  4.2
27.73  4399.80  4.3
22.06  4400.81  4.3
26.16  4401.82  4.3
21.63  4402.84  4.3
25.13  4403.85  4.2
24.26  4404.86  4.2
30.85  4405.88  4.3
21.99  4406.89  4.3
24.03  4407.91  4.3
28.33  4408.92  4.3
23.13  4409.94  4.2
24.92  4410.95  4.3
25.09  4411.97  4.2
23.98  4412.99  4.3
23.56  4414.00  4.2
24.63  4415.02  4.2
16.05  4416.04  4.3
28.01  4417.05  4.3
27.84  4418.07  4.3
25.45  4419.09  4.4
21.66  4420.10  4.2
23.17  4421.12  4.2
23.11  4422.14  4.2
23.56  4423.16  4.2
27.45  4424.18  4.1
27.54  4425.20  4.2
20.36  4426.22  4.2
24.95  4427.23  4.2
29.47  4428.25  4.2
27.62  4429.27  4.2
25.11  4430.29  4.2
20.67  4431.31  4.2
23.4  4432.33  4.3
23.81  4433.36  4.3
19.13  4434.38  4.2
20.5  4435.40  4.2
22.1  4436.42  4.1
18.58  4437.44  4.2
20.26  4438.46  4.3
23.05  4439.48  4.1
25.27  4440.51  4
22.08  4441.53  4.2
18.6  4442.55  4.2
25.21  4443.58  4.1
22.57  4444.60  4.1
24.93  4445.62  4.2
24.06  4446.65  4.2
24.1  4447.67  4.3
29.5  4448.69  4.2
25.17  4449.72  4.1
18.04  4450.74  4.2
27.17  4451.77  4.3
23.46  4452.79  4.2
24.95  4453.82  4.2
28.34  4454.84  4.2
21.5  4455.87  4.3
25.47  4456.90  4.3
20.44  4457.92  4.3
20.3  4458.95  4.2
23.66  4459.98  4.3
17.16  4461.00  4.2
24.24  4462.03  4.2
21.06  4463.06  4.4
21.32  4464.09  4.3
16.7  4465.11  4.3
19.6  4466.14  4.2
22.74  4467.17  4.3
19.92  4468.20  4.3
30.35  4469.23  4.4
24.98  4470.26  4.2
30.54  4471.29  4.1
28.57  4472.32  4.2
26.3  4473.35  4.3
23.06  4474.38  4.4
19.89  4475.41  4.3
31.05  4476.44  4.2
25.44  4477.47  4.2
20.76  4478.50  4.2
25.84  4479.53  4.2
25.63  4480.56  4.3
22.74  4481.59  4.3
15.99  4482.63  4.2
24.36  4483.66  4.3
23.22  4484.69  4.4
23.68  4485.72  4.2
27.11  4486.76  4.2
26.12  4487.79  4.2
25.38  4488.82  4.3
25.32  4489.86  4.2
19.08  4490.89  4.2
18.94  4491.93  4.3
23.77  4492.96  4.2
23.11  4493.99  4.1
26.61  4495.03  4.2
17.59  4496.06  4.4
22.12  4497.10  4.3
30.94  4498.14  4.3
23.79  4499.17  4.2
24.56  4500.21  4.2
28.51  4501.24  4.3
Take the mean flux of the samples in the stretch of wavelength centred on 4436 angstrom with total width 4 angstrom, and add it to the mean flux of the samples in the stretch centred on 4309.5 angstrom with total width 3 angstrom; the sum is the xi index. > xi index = 47.4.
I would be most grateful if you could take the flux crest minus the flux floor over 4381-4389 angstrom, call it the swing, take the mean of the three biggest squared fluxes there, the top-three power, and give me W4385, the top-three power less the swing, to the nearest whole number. 532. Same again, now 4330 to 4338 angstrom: 535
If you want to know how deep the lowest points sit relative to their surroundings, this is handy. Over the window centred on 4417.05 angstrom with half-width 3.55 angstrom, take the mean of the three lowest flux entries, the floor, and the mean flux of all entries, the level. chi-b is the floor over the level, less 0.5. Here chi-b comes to 0.355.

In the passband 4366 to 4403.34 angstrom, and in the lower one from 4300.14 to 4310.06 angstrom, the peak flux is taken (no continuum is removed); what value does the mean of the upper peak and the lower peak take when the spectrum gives 31.1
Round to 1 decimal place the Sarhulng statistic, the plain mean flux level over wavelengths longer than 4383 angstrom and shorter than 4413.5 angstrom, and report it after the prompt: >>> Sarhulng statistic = 23.6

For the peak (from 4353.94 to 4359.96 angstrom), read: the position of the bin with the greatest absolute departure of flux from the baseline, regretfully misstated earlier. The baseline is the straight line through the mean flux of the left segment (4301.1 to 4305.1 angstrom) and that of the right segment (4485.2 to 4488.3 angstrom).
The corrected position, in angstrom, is 4355.45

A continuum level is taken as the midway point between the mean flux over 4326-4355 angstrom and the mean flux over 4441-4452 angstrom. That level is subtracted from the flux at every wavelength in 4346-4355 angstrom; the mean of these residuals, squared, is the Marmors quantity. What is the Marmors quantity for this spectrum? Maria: 0.0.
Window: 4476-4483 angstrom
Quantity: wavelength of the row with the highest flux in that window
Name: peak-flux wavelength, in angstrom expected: 4476.44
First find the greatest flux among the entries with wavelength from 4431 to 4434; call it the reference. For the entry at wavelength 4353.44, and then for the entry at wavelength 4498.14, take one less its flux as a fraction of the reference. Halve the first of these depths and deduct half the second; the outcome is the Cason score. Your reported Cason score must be 0.12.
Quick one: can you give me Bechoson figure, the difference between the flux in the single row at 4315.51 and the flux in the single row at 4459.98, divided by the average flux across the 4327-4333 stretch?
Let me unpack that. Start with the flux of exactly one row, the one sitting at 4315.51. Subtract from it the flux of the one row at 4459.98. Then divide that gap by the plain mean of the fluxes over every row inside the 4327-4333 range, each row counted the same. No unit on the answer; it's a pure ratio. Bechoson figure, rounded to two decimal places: -0.39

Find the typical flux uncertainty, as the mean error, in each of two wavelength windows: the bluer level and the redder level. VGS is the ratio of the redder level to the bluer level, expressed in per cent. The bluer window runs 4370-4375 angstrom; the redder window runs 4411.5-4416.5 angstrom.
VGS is 103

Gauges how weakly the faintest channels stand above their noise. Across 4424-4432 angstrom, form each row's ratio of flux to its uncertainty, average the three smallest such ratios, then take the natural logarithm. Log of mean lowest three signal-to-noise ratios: 1.66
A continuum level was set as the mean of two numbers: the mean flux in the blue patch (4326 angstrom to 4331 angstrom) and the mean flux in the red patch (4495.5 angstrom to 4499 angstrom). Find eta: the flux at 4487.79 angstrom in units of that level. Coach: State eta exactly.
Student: 1.21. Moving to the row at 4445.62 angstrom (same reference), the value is 1.15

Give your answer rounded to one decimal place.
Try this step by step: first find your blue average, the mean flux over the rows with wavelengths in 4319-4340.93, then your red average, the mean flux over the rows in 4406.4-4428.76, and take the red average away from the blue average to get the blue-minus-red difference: -3.1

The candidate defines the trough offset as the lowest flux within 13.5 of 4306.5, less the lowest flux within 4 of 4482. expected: -1.1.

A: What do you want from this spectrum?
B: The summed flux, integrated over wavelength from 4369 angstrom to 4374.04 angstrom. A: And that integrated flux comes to 121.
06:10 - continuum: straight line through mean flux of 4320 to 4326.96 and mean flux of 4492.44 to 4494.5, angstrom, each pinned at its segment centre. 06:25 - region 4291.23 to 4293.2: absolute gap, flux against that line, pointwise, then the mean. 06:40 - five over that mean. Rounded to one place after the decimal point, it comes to 1.4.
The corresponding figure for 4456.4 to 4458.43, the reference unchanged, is 2.0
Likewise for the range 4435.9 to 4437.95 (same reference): 1.8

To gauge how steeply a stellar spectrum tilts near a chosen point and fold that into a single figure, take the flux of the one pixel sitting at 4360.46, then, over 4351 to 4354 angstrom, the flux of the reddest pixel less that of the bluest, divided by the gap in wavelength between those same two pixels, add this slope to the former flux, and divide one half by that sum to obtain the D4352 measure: 0.0305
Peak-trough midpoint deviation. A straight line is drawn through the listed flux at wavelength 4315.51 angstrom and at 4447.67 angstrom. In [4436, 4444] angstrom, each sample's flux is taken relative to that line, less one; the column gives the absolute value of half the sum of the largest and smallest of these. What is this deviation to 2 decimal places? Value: 0.07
